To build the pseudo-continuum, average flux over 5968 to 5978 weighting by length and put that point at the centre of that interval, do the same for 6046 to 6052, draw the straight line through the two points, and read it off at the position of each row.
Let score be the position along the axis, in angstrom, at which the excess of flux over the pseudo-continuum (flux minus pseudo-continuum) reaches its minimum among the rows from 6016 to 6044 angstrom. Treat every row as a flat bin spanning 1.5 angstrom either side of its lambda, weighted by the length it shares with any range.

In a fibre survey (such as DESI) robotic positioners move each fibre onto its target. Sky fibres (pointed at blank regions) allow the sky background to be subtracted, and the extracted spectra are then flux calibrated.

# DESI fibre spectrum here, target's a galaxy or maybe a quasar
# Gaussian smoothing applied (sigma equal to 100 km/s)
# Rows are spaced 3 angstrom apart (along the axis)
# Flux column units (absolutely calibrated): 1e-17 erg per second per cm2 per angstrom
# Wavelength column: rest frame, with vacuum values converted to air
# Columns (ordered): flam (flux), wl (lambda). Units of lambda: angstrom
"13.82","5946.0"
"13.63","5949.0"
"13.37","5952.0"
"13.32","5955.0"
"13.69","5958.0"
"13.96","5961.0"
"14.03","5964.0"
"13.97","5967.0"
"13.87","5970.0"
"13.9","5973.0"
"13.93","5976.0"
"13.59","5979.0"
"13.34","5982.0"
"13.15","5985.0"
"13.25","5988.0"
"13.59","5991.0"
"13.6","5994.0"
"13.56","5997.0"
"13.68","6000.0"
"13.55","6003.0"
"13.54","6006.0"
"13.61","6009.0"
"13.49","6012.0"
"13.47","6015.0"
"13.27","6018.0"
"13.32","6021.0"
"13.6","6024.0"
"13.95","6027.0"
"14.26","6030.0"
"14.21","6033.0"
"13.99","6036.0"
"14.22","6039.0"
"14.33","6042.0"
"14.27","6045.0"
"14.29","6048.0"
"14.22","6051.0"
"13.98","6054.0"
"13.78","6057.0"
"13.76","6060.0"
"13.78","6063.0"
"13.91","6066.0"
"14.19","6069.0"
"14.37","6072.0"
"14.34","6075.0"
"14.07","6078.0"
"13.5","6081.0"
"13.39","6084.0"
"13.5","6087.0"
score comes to 6018.0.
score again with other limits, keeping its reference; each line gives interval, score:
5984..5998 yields 5985.0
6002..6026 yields 6018.0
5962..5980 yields 5979.0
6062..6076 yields 6063.0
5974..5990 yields 5985.0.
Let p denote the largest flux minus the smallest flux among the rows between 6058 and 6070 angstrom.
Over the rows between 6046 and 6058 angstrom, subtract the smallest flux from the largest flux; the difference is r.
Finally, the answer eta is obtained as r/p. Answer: 1.2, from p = 0.43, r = 0.5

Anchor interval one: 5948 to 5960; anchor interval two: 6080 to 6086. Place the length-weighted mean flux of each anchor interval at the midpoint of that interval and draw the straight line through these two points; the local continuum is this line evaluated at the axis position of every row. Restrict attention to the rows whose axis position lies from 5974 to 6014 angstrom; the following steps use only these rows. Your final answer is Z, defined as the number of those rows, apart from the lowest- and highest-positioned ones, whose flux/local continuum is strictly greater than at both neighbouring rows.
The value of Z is 3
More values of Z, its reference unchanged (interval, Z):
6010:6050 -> 2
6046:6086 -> 1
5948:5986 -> 2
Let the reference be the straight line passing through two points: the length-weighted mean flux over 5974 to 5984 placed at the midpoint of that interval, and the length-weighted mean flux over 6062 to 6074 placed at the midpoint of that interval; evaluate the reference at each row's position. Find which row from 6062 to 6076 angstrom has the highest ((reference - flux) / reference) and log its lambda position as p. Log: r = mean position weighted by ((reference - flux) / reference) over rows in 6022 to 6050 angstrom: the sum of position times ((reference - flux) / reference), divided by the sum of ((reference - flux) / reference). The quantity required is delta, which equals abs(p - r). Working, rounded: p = 6063.0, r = 6040.6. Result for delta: 22.4 angstrom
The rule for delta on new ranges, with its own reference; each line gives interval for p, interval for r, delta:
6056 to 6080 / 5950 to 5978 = 91.5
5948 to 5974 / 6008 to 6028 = 62.0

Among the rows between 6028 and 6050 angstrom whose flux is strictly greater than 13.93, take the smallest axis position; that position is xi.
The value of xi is 6030.0 angstrom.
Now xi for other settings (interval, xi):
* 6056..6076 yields 6069.0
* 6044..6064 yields 6045.0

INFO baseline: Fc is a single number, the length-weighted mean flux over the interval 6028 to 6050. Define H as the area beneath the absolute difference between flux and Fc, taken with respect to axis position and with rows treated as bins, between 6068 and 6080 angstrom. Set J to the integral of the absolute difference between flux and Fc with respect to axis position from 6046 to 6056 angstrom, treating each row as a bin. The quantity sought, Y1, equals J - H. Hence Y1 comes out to -1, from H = 1.7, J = 1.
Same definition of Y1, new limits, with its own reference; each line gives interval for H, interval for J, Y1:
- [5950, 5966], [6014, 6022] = -2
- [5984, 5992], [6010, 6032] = 6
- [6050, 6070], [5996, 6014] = 6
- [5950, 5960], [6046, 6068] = -1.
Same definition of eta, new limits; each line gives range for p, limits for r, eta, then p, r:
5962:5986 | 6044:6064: 0.6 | 0.88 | 0.5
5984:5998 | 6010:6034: 2.2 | 0.45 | 1.0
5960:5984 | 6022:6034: 1.0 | 0.69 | 0.7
